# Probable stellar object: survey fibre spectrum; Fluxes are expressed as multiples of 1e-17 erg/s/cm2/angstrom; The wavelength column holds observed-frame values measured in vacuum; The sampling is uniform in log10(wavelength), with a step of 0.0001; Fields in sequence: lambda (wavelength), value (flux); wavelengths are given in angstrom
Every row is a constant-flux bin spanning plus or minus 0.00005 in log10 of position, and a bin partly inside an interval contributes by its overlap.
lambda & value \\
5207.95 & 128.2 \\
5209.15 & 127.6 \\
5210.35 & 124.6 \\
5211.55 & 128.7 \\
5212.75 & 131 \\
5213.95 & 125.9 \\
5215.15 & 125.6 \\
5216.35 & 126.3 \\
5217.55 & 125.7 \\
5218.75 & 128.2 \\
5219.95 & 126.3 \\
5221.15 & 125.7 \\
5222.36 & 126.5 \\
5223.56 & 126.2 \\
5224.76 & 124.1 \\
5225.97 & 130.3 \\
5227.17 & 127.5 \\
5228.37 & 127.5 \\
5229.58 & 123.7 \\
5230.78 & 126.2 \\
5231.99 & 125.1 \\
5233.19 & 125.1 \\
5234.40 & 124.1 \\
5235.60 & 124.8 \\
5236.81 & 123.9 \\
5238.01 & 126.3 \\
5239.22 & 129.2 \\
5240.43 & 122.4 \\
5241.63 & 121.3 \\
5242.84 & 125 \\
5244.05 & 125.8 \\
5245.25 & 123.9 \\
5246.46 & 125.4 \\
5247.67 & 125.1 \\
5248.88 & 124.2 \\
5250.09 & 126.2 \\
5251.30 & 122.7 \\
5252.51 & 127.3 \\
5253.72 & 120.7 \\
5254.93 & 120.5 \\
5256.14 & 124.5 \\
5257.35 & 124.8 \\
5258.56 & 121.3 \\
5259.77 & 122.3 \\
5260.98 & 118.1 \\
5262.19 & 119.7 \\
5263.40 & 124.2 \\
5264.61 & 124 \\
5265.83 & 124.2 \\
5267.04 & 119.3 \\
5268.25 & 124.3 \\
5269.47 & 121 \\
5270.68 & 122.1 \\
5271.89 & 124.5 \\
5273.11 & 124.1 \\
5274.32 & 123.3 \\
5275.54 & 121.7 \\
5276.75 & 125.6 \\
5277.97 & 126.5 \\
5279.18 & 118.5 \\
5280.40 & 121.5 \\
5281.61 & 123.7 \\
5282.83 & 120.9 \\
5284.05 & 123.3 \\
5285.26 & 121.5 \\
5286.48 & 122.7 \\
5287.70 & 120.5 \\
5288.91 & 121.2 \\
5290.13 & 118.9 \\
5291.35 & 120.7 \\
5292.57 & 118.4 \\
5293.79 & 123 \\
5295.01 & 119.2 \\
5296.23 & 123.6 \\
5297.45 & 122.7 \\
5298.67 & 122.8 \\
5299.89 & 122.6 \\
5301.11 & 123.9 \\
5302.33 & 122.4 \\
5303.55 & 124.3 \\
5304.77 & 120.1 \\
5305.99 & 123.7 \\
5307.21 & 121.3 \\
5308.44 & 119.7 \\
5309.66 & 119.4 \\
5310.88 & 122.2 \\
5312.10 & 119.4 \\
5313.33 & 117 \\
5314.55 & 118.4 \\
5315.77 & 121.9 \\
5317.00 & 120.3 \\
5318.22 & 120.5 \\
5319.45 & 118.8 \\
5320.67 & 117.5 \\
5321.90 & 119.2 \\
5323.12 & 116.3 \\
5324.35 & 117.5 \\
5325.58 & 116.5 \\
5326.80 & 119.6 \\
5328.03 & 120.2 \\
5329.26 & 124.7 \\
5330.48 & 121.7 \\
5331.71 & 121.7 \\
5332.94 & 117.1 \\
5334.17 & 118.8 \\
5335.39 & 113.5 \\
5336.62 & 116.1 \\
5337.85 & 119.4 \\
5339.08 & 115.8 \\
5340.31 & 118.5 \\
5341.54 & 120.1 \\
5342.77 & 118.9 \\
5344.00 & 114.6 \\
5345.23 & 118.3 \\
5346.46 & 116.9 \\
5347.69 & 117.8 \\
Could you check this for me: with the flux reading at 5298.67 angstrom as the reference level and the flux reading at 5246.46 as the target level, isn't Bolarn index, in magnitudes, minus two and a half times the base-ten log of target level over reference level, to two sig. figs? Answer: -0.023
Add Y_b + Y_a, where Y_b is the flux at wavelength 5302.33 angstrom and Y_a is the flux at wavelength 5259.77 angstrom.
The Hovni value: 245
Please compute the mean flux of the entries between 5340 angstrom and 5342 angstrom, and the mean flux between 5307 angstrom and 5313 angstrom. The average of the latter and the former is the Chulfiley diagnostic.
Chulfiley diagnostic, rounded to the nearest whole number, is 120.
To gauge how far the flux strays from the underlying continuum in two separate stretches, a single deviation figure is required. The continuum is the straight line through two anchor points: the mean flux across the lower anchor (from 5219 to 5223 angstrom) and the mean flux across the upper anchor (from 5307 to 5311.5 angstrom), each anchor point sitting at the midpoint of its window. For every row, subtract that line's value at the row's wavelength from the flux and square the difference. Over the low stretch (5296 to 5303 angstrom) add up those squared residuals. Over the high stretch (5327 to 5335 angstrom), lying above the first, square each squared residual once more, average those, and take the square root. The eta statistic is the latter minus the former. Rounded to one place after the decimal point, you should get -7.7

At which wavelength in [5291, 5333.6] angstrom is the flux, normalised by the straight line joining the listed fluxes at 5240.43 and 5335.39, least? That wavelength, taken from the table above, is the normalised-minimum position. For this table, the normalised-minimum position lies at 5292.57 angstrom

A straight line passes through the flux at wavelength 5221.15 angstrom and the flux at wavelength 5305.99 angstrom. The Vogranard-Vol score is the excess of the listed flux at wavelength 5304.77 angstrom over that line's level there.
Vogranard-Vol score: -3.6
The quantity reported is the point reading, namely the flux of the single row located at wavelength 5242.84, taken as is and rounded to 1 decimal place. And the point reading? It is 125.0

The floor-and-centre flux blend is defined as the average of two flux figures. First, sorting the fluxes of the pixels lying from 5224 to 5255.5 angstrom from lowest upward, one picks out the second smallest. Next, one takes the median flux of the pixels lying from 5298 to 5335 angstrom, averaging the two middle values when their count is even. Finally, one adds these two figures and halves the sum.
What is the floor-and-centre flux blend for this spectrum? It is 120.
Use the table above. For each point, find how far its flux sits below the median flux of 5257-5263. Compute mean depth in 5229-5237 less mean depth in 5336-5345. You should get -7.1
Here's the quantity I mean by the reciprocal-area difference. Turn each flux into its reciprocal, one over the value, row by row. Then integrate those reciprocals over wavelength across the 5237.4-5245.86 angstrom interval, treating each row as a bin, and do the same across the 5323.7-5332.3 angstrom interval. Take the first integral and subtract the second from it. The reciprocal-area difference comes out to -0.0037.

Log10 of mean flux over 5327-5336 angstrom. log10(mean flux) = 2.078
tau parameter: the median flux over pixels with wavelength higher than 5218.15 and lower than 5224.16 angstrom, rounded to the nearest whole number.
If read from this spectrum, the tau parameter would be 126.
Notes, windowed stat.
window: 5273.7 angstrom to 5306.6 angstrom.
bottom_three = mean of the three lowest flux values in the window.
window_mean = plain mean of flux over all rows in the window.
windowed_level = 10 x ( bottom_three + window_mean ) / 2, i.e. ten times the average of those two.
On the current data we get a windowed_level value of 1204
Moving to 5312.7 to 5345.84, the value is 1166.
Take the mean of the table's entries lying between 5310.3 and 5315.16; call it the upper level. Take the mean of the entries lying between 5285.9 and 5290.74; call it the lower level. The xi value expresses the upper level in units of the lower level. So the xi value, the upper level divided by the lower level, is 0.987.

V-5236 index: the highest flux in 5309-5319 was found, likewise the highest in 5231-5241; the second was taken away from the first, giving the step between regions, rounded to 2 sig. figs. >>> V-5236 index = -7.0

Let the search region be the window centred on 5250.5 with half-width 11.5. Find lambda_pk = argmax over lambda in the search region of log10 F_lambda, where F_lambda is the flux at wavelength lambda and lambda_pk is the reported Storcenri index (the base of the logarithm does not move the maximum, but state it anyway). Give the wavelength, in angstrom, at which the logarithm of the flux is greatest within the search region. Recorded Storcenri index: 5239.22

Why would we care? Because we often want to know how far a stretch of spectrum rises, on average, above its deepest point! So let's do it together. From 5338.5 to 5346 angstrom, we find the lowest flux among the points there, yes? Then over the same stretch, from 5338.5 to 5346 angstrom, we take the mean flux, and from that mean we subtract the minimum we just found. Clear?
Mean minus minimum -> 3.1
